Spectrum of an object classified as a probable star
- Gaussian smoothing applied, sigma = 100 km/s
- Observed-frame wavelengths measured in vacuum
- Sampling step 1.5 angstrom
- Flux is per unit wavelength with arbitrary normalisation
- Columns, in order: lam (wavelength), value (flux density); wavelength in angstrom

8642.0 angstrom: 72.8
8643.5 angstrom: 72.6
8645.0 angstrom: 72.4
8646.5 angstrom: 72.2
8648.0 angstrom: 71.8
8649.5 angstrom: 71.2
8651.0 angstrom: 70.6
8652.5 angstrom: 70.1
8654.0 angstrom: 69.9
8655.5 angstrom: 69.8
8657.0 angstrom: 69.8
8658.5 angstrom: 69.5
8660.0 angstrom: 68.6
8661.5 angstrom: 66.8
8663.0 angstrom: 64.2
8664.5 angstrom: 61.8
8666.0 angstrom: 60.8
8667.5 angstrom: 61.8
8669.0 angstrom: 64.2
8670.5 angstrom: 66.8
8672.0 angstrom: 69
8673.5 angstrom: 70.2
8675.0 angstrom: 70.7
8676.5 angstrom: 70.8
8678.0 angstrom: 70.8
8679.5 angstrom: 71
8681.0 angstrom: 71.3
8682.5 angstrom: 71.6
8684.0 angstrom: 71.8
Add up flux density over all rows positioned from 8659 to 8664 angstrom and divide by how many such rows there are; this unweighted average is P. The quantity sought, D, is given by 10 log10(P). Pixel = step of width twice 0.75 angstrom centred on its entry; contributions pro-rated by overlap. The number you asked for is 18.2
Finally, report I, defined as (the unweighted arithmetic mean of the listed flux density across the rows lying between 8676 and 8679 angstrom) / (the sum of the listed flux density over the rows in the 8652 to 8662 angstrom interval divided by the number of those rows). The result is 1.02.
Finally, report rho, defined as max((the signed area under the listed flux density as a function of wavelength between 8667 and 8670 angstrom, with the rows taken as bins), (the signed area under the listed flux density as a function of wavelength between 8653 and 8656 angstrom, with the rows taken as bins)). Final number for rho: 210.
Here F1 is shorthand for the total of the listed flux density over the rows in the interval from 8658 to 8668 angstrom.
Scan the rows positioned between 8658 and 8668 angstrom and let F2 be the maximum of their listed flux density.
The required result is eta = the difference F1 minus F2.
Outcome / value 384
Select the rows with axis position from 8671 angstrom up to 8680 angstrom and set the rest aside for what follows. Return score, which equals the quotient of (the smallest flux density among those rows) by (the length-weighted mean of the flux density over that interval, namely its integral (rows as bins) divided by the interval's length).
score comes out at 0.982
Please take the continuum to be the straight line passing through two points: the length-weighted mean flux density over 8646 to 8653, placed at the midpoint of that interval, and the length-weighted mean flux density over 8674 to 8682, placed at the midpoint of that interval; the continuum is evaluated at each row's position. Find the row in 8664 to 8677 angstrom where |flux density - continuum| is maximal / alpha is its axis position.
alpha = 8666.0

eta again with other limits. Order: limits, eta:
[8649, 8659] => 420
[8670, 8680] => 418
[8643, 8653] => 428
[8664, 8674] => 384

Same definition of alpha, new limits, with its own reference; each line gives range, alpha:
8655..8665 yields 8664.5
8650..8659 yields 8658.5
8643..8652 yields 8643.5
